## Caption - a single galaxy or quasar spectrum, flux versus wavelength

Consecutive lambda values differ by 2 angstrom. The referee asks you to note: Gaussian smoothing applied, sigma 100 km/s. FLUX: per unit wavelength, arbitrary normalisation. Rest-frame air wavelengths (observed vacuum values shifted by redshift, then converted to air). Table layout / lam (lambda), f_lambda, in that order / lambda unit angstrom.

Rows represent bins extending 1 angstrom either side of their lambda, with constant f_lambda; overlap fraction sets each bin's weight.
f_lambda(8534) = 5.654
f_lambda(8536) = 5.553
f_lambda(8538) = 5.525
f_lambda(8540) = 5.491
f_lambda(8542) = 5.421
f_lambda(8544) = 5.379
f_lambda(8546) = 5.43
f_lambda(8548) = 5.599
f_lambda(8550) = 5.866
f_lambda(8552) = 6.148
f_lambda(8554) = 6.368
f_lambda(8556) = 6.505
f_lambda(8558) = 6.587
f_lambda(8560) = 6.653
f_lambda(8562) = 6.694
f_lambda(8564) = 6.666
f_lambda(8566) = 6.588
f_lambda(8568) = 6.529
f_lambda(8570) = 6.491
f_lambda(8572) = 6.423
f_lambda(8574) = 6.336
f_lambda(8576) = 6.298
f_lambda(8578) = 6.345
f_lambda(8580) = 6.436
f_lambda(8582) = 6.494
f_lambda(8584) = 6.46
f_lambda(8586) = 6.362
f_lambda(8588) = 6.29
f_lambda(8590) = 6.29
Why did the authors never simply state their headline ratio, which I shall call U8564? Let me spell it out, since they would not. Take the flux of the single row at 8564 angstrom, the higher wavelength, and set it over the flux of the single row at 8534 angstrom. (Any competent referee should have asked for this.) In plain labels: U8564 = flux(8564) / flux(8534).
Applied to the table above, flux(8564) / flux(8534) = 1.18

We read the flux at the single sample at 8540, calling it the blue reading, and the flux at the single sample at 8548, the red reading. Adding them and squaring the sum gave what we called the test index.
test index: 123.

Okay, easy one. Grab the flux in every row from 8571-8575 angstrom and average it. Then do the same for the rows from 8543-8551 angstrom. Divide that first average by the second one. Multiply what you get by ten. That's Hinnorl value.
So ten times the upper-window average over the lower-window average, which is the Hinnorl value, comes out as 11.5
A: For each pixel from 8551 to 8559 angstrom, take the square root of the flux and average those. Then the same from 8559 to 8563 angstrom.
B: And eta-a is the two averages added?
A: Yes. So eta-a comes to 5.11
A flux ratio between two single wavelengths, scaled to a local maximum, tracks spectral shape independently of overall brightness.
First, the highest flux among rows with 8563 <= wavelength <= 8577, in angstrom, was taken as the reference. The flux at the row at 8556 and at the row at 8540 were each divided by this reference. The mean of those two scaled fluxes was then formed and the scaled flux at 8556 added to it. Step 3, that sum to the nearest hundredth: 1.88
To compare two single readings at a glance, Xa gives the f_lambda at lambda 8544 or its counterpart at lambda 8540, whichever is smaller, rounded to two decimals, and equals 5.38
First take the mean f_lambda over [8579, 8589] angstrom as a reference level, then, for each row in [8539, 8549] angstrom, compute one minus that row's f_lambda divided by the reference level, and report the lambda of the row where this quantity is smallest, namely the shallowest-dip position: 8548 angstrom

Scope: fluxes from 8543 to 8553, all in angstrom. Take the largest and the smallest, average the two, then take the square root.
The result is 2.40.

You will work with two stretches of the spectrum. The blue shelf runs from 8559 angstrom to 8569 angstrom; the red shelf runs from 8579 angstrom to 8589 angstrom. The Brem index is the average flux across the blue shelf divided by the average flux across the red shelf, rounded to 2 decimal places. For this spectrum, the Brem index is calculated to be 1.03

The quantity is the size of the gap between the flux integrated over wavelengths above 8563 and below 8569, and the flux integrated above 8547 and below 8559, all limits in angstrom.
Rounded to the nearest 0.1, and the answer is 34.6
